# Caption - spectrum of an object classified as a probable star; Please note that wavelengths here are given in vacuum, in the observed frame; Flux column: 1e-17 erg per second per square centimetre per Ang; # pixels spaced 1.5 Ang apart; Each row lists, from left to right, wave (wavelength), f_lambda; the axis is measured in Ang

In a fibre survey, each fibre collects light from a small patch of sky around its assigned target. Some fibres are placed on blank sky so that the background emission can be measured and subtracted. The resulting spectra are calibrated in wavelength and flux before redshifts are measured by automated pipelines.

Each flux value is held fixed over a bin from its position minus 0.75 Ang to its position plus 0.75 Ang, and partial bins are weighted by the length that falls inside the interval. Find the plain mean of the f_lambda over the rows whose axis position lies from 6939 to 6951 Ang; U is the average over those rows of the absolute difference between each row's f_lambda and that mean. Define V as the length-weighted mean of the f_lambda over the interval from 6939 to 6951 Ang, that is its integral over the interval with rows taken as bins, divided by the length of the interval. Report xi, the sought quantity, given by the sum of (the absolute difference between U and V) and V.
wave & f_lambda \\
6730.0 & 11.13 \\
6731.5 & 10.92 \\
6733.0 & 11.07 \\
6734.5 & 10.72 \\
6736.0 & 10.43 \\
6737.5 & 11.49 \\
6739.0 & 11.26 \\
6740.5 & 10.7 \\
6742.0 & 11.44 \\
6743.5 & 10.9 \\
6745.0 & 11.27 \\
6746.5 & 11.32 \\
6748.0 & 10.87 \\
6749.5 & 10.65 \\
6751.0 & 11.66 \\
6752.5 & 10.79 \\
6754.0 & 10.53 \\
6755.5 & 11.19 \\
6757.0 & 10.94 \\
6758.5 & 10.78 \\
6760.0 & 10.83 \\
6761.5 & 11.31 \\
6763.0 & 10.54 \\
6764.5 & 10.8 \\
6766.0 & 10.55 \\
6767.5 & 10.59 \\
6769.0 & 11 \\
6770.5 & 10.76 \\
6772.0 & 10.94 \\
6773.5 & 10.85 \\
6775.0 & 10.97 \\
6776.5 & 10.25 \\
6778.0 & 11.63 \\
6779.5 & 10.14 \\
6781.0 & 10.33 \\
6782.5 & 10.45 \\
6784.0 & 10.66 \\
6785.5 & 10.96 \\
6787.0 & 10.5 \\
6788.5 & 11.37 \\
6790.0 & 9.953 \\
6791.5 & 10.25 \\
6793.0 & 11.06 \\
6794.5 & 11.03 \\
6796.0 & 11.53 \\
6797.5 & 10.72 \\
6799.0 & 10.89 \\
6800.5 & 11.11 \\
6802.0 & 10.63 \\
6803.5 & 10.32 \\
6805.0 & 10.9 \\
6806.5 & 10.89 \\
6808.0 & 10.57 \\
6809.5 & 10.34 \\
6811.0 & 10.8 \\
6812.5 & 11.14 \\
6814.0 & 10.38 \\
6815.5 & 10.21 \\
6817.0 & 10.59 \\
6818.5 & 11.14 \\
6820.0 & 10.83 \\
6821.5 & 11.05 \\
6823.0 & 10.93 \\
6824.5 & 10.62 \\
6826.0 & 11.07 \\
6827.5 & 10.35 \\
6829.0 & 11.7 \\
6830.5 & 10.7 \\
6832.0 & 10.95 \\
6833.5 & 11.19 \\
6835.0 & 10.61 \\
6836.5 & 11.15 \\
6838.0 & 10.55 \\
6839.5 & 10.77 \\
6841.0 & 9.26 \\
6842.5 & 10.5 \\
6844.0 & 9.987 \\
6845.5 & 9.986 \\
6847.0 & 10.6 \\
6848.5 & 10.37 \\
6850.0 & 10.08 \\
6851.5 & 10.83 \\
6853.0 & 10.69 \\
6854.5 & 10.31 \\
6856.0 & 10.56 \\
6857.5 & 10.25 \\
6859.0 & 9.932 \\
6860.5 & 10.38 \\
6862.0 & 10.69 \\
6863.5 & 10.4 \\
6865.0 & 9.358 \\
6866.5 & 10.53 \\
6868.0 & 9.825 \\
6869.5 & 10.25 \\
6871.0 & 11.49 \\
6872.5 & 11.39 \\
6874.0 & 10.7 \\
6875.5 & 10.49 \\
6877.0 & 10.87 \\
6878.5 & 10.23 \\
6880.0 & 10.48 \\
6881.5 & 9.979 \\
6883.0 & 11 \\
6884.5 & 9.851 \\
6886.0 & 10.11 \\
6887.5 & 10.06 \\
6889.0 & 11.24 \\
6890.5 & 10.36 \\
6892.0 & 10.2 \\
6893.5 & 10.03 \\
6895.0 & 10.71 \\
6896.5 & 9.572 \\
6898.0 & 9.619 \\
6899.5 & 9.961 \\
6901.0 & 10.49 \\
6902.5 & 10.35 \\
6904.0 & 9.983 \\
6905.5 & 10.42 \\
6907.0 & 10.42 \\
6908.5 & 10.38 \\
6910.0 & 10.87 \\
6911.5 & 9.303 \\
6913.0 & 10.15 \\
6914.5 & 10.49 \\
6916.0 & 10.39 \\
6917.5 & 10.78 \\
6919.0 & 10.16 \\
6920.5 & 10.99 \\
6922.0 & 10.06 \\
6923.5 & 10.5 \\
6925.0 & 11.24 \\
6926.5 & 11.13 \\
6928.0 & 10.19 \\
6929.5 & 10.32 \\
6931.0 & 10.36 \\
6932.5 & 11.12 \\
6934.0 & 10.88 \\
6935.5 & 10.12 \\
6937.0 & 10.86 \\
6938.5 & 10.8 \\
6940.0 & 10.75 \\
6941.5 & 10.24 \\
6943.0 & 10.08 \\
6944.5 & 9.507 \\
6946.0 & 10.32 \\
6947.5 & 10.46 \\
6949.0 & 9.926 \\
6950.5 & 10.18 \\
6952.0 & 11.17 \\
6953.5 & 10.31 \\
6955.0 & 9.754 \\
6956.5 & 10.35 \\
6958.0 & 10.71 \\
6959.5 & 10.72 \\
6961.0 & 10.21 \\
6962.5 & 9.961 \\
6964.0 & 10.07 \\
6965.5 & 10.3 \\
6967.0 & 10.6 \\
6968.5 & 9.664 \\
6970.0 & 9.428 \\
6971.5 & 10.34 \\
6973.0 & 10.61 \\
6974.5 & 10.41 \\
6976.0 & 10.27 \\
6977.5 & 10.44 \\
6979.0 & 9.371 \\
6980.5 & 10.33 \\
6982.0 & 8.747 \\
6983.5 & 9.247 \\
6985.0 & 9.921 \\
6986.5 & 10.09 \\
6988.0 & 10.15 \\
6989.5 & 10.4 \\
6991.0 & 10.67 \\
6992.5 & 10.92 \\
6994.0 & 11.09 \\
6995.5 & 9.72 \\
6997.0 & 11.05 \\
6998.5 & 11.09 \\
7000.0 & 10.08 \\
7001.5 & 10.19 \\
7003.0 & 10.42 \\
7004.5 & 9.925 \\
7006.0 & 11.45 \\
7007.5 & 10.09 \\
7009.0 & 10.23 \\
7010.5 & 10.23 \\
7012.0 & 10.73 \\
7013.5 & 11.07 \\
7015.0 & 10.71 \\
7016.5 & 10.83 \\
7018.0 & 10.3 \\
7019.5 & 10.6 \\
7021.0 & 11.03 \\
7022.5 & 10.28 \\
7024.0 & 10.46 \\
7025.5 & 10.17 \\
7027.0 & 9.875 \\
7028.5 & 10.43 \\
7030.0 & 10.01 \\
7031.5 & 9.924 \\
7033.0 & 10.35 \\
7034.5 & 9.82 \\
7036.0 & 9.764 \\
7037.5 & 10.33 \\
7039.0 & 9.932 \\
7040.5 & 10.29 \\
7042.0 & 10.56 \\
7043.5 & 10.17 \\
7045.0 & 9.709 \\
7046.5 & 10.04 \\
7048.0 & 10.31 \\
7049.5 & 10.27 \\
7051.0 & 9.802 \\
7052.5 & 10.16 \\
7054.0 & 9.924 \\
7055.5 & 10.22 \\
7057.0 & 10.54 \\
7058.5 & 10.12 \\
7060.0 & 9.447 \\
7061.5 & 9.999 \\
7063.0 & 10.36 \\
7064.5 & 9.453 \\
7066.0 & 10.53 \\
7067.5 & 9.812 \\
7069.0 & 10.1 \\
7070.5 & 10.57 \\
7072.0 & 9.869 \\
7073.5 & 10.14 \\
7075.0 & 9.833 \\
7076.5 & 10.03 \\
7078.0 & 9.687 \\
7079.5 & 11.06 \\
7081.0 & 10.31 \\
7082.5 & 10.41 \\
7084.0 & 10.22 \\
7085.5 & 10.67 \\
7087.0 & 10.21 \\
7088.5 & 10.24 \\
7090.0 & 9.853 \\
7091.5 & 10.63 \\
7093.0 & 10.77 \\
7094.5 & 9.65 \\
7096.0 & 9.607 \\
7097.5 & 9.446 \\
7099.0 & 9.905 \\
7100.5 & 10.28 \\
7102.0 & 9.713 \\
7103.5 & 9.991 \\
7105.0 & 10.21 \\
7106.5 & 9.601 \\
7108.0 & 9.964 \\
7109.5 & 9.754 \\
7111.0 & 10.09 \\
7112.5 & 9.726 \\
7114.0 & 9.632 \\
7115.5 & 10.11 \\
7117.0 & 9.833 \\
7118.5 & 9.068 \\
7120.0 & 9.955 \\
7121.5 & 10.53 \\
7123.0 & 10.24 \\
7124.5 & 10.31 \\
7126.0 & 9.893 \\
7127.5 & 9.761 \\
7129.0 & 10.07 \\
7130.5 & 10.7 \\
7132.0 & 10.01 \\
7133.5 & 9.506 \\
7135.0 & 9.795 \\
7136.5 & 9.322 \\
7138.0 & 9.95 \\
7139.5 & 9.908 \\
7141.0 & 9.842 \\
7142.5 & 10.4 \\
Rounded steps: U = 0.260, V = 10.2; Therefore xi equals 20.1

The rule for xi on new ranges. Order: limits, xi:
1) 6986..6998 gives 20.6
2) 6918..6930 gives 20.8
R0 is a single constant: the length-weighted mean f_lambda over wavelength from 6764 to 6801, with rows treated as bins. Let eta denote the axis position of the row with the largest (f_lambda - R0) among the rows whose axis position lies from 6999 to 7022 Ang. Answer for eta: 7006.0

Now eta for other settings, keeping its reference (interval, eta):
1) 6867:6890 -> 6871.0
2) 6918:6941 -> 6925.0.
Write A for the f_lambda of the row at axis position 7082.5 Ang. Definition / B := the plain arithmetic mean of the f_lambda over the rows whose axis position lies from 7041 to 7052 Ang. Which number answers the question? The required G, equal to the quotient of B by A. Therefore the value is 0.97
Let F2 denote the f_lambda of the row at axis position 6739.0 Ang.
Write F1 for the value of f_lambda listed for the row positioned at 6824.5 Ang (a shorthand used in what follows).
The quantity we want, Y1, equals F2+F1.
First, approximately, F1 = 10.62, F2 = 11.26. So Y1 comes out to 21.9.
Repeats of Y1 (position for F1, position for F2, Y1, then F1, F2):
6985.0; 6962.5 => 19.9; 9.921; 9.961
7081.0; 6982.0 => 19.1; 10.31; 8.747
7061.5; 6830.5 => 20.7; 9.999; 10.7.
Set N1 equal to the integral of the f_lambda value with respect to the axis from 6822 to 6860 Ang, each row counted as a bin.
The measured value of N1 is 401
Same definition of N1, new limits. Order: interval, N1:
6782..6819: 397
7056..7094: 387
